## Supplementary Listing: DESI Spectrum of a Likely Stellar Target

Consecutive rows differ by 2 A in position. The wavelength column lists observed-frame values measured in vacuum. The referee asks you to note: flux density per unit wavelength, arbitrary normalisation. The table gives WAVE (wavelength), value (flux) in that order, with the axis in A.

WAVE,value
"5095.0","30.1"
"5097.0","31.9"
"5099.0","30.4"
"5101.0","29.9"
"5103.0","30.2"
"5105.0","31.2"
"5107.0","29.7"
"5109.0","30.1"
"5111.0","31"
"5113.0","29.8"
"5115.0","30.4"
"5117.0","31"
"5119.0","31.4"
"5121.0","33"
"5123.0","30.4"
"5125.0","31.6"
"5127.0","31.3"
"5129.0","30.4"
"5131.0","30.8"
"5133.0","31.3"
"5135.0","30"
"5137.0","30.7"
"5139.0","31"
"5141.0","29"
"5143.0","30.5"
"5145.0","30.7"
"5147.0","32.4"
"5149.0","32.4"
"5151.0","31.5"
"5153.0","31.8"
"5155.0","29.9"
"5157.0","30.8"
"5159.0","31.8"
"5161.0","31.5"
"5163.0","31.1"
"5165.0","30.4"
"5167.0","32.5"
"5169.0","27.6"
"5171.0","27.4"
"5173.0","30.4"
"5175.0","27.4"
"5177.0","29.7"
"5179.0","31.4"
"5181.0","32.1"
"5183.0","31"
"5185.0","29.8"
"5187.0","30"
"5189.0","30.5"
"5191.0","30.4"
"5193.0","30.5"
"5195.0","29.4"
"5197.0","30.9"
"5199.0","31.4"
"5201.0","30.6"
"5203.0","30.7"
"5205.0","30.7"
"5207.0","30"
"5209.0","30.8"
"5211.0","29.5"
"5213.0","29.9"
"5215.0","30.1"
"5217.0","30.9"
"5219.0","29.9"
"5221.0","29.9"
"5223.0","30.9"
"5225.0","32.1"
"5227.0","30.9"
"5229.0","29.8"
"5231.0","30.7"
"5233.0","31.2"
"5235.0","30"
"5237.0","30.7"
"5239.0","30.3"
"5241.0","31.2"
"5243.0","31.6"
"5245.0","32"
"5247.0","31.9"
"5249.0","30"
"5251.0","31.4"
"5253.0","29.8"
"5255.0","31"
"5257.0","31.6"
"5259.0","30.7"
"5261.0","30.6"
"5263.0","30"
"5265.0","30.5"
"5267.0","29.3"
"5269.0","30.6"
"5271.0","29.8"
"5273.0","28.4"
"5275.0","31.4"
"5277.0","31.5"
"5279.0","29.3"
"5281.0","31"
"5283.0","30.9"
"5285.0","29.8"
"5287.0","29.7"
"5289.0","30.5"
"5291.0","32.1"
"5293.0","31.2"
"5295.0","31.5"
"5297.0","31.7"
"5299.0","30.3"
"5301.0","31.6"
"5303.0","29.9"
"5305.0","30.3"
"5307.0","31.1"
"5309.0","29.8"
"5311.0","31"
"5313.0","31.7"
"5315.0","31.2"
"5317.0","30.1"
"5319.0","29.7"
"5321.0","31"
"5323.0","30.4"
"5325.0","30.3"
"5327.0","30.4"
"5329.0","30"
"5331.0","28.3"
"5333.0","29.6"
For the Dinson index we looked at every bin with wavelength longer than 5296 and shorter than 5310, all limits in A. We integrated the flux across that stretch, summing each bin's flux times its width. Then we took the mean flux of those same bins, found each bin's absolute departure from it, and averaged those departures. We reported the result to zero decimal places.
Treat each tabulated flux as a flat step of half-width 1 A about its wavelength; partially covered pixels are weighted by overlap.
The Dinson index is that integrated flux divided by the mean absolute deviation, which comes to 630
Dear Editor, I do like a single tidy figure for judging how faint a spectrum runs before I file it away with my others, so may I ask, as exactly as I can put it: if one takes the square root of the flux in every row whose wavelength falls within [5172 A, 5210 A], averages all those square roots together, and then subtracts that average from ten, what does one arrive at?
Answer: 4.49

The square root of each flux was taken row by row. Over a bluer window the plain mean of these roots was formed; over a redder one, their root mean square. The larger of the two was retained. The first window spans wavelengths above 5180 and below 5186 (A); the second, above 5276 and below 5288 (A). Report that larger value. 5.56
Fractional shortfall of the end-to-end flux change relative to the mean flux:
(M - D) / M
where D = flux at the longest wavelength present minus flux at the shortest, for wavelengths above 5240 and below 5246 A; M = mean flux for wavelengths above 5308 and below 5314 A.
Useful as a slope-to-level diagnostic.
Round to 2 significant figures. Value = 0.97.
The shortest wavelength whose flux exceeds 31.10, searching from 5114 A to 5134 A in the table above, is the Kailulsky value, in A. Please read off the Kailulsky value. 5119.0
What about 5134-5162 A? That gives 5147.0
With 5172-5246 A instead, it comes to 5179.0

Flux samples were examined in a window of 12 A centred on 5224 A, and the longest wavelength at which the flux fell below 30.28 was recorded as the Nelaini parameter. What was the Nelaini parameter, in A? 5229.0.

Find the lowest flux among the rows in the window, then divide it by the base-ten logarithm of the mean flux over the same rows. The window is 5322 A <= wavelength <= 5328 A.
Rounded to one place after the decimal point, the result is 20.4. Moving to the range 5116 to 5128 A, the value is 20.3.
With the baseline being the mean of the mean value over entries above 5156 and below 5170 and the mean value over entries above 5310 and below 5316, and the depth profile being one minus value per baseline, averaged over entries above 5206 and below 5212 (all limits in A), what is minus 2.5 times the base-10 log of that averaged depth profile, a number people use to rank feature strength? 3.78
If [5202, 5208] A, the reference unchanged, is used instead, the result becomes 4.30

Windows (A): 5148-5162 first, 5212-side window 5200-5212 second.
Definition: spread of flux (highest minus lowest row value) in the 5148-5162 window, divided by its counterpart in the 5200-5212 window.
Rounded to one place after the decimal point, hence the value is 1.9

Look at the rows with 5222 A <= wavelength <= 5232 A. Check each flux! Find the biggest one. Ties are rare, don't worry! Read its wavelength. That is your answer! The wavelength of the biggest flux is 5225.0 A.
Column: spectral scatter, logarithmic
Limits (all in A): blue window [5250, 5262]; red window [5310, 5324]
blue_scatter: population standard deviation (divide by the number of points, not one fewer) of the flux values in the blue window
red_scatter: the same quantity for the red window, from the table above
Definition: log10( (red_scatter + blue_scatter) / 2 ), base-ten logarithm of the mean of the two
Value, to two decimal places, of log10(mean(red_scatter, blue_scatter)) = -0.21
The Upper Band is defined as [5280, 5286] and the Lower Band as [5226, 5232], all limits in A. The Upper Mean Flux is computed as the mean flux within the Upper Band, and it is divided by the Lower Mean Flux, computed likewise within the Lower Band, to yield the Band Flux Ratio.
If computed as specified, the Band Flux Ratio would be 1.00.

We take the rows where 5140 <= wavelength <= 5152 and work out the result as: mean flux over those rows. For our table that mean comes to 31.1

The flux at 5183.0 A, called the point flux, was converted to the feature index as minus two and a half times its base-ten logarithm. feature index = -3.73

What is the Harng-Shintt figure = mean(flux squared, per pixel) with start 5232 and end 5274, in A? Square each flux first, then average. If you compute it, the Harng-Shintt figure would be 937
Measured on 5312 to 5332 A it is 919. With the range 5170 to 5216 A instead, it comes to 913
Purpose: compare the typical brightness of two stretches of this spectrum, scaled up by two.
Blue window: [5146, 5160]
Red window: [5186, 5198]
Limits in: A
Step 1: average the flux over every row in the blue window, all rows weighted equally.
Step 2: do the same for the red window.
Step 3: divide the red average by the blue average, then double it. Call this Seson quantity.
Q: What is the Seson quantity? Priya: 1.92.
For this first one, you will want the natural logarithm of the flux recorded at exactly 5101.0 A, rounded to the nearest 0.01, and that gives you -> 3.40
